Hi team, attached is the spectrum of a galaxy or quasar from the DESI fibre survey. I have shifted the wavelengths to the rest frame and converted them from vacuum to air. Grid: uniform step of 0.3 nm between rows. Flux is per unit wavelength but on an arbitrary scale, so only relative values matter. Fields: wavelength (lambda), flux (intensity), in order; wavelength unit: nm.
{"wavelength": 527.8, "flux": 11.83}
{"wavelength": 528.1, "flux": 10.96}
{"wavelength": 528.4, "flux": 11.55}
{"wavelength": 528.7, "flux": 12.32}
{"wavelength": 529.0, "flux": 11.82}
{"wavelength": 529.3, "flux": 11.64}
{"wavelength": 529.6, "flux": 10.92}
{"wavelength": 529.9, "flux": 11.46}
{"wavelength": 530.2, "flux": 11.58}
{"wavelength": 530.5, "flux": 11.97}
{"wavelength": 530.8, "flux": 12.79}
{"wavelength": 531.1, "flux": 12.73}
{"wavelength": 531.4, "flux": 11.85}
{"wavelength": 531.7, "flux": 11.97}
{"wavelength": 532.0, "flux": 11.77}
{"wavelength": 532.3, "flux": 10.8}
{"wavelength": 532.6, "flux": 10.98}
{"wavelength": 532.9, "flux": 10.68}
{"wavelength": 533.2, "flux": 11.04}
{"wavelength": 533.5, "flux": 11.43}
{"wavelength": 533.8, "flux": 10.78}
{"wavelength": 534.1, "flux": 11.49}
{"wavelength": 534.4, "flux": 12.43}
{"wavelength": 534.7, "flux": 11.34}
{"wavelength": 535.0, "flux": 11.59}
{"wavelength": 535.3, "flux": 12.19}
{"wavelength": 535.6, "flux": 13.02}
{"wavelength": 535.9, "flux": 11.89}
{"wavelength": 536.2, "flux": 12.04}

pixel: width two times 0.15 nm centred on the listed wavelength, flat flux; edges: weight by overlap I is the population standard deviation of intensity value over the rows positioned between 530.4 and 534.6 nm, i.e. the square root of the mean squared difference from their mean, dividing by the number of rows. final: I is 0.69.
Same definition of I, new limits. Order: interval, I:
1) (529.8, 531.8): 0.48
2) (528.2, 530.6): 0.38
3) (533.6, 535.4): 0.54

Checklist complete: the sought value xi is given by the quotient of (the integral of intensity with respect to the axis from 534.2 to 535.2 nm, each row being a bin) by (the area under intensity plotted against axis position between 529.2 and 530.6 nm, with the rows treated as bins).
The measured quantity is 0.7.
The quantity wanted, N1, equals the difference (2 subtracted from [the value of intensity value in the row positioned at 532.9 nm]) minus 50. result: -41.3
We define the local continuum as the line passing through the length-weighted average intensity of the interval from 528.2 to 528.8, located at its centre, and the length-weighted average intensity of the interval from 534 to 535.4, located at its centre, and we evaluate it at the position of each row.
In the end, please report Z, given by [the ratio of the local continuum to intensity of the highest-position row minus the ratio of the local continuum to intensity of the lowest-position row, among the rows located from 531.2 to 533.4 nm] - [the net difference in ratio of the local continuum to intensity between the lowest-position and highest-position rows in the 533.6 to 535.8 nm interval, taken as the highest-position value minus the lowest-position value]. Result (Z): 0.26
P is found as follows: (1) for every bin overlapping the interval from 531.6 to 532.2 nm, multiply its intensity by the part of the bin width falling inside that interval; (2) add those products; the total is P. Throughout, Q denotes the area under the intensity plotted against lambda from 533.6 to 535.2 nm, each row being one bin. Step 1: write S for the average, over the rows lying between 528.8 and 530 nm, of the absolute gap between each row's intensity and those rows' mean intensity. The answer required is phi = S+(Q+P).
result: 25.8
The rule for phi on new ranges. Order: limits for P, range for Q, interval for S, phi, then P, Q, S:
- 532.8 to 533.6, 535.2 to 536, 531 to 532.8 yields 19.3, 8.8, 10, 0.53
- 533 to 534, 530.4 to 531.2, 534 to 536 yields 21.6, 11.1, 10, 0.47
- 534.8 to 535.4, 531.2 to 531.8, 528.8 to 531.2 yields 14.8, 7.1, 7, 0.47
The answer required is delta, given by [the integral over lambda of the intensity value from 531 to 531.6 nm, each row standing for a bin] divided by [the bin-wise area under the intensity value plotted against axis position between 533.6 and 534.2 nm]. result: 1.10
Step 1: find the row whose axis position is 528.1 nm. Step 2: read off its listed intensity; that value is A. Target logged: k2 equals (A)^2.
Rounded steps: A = 10.96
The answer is 120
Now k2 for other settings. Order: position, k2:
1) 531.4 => 140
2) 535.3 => 149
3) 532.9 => 114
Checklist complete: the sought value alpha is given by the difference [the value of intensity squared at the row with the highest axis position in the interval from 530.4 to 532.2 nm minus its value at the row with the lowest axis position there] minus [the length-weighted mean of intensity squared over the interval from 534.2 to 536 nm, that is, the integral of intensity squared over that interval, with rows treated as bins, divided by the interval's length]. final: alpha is -151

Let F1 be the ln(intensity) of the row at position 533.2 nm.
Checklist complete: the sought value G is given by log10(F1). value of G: 0.380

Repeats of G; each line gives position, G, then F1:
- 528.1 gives 0.379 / 2.39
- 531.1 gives 0.406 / 2.54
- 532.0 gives 0.392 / 2.47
